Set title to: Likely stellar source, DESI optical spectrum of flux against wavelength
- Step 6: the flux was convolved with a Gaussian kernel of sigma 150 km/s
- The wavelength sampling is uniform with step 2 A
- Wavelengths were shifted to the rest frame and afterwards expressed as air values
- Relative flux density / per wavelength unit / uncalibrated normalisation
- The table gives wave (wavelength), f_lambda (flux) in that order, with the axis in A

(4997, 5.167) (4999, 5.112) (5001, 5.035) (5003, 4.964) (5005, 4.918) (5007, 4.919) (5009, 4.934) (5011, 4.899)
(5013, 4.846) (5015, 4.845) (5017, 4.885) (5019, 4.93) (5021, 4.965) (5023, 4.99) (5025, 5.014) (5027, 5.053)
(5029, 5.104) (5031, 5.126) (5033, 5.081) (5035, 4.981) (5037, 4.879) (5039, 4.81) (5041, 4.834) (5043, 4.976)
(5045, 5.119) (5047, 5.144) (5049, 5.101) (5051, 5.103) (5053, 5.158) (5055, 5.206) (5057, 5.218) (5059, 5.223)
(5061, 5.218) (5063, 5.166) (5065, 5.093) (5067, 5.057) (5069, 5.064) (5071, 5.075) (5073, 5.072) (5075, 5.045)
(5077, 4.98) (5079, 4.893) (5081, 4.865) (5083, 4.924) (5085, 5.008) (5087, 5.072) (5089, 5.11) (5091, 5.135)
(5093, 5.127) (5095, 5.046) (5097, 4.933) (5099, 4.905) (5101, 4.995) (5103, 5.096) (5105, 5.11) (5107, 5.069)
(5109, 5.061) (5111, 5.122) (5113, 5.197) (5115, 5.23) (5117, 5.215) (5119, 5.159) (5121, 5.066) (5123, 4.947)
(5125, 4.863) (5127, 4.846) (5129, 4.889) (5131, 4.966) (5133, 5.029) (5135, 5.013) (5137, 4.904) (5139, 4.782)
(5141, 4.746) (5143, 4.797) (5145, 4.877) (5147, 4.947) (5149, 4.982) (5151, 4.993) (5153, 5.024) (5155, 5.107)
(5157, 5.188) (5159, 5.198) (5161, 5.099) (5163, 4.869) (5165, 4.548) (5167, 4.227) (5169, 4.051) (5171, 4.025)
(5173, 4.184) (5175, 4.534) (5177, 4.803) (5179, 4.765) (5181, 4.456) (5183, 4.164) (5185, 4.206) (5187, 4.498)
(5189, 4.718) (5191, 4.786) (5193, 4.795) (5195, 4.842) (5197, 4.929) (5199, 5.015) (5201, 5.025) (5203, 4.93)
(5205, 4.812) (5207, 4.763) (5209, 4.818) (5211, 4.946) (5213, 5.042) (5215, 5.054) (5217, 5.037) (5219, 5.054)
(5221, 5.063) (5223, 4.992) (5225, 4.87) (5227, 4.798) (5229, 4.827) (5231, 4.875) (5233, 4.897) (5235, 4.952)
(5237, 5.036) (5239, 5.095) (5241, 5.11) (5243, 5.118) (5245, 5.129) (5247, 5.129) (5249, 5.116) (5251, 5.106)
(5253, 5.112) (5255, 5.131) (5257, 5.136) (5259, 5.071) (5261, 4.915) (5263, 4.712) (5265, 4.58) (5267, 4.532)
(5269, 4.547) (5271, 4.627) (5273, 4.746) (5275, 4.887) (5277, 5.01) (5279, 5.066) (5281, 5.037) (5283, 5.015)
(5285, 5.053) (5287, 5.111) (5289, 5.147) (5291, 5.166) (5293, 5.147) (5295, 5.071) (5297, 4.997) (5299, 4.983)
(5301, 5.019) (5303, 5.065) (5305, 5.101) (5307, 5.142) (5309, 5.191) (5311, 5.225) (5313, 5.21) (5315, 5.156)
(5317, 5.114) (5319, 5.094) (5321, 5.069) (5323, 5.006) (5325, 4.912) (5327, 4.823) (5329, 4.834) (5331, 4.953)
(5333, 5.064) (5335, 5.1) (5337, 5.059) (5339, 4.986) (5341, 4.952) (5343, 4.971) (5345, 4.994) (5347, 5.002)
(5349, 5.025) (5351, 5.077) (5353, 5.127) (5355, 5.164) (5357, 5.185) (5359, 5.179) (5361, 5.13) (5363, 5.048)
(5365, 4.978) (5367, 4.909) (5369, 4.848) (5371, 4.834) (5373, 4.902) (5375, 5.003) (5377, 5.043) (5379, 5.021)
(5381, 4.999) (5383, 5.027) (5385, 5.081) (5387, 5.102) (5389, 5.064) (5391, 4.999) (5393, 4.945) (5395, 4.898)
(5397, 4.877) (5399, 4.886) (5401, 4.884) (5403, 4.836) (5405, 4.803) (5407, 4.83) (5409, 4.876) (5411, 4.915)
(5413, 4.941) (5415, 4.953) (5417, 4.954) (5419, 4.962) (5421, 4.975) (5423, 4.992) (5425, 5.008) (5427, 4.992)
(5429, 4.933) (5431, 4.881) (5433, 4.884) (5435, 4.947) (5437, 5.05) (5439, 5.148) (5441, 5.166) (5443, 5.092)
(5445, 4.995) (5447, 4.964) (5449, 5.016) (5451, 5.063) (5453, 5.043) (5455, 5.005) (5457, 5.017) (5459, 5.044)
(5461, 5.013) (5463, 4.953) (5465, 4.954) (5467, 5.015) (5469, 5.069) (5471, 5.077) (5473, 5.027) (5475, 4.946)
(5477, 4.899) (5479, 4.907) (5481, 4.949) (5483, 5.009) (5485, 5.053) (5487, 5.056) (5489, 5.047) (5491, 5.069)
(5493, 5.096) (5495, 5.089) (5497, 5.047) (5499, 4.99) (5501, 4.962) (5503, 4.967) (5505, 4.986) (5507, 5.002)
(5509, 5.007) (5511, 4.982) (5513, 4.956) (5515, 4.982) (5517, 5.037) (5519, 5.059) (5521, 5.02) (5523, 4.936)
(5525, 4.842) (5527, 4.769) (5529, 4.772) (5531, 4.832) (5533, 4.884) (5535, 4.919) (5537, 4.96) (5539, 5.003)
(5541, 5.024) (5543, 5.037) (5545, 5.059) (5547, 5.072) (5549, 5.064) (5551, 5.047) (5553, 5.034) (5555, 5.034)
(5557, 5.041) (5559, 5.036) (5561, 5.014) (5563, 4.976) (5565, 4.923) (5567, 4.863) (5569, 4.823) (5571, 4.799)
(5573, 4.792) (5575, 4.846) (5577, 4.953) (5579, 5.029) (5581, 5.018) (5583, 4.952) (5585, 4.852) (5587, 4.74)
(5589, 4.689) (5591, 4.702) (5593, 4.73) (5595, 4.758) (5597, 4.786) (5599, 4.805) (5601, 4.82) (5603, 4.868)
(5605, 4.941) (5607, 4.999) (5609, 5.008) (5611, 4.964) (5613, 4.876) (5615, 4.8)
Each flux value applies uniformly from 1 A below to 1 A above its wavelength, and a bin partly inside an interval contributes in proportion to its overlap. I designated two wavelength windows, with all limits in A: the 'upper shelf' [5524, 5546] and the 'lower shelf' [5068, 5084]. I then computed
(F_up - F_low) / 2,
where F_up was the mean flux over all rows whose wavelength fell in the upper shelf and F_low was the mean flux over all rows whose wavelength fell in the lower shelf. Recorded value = -0.036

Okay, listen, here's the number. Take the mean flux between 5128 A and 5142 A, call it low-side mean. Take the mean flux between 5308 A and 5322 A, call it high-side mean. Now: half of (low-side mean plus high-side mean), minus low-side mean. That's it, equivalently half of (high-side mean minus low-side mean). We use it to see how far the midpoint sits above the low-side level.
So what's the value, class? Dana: 0.12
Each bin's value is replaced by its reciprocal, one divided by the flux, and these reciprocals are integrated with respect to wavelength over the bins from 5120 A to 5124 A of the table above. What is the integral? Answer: 0.799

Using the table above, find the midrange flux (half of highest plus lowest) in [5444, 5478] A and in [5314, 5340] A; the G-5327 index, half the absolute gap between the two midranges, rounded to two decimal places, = 0.00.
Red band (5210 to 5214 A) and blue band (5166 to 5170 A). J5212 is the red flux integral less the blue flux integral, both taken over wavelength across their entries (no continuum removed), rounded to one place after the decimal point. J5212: 3.4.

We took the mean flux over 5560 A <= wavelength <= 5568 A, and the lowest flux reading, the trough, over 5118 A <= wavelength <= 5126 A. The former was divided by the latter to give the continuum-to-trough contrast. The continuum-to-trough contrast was 1.02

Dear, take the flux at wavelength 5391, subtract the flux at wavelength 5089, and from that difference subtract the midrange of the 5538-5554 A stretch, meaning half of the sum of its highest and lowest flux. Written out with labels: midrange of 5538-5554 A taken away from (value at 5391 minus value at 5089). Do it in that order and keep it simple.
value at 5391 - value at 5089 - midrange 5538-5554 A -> -5.1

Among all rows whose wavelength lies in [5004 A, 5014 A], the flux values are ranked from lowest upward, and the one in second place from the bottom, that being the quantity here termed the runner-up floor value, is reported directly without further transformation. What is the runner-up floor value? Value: 4.899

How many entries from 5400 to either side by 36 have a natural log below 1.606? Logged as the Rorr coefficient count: 24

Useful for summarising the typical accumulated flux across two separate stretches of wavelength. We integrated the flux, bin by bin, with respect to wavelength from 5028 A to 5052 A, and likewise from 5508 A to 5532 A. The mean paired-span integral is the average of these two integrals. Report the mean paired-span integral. 119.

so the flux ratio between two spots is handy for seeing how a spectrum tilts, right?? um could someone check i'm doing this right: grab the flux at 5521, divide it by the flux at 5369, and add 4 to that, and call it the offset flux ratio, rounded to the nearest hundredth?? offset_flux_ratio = 5.04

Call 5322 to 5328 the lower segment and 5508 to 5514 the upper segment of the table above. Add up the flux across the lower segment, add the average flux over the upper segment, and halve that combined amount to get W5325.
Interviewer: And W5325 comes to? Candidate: 9.9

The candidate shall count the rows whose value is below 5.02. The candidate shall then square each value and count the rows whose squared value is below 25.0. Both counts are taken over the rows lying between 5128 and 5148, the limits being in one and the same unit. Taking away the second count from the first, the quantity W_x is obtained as 1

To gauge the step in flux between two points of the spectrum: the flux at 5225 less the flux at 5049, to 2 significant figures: -0.23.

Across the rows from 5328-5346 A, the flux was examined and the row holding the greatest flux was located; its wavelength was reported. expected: 5335 A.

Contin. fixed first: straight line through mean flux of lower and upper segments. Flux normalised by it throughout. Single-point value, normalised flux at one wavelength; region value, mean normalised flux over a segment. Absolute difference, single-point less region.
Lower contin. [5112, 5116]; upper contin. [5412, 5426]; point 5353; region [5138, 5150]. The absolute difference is 0.085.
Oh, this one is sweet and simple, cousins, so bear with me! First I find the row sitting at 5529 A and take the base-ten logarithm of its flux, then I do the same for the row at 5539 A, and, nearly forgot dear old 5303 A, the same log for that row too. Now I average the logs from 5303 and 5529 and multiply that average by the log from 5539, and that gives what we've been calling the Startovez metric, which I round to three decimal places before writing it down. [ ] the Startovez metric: 0.484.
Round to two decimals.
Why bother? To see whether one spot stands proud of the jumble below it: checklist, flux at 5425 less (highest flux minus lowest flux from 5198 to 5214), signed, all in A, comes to 4.73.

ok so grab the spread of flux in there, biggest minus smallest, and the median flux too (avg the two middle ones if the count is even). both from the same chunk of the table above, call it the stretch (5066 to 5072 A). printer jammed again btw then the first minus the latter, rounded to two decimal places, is -5.05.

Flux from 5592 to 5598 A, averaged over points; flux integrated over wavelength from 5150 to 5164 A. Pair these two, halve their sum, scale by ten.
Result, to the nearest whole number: 379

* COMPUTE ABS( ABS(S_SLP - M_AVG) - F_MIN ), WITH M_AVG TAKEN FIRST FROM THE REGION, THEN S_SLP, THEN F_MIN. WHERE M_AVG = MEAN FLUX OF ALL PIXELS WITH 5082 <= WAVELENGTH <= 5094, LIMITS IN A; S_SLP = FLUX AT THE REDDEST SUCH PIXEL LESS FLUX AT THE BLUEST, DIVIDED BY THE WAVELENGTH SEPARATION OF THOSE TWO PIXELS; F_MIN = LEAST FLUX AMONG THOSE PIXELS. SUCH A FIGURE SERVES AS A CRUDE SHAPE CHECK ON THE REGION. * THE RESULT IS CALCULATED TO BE 0.12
